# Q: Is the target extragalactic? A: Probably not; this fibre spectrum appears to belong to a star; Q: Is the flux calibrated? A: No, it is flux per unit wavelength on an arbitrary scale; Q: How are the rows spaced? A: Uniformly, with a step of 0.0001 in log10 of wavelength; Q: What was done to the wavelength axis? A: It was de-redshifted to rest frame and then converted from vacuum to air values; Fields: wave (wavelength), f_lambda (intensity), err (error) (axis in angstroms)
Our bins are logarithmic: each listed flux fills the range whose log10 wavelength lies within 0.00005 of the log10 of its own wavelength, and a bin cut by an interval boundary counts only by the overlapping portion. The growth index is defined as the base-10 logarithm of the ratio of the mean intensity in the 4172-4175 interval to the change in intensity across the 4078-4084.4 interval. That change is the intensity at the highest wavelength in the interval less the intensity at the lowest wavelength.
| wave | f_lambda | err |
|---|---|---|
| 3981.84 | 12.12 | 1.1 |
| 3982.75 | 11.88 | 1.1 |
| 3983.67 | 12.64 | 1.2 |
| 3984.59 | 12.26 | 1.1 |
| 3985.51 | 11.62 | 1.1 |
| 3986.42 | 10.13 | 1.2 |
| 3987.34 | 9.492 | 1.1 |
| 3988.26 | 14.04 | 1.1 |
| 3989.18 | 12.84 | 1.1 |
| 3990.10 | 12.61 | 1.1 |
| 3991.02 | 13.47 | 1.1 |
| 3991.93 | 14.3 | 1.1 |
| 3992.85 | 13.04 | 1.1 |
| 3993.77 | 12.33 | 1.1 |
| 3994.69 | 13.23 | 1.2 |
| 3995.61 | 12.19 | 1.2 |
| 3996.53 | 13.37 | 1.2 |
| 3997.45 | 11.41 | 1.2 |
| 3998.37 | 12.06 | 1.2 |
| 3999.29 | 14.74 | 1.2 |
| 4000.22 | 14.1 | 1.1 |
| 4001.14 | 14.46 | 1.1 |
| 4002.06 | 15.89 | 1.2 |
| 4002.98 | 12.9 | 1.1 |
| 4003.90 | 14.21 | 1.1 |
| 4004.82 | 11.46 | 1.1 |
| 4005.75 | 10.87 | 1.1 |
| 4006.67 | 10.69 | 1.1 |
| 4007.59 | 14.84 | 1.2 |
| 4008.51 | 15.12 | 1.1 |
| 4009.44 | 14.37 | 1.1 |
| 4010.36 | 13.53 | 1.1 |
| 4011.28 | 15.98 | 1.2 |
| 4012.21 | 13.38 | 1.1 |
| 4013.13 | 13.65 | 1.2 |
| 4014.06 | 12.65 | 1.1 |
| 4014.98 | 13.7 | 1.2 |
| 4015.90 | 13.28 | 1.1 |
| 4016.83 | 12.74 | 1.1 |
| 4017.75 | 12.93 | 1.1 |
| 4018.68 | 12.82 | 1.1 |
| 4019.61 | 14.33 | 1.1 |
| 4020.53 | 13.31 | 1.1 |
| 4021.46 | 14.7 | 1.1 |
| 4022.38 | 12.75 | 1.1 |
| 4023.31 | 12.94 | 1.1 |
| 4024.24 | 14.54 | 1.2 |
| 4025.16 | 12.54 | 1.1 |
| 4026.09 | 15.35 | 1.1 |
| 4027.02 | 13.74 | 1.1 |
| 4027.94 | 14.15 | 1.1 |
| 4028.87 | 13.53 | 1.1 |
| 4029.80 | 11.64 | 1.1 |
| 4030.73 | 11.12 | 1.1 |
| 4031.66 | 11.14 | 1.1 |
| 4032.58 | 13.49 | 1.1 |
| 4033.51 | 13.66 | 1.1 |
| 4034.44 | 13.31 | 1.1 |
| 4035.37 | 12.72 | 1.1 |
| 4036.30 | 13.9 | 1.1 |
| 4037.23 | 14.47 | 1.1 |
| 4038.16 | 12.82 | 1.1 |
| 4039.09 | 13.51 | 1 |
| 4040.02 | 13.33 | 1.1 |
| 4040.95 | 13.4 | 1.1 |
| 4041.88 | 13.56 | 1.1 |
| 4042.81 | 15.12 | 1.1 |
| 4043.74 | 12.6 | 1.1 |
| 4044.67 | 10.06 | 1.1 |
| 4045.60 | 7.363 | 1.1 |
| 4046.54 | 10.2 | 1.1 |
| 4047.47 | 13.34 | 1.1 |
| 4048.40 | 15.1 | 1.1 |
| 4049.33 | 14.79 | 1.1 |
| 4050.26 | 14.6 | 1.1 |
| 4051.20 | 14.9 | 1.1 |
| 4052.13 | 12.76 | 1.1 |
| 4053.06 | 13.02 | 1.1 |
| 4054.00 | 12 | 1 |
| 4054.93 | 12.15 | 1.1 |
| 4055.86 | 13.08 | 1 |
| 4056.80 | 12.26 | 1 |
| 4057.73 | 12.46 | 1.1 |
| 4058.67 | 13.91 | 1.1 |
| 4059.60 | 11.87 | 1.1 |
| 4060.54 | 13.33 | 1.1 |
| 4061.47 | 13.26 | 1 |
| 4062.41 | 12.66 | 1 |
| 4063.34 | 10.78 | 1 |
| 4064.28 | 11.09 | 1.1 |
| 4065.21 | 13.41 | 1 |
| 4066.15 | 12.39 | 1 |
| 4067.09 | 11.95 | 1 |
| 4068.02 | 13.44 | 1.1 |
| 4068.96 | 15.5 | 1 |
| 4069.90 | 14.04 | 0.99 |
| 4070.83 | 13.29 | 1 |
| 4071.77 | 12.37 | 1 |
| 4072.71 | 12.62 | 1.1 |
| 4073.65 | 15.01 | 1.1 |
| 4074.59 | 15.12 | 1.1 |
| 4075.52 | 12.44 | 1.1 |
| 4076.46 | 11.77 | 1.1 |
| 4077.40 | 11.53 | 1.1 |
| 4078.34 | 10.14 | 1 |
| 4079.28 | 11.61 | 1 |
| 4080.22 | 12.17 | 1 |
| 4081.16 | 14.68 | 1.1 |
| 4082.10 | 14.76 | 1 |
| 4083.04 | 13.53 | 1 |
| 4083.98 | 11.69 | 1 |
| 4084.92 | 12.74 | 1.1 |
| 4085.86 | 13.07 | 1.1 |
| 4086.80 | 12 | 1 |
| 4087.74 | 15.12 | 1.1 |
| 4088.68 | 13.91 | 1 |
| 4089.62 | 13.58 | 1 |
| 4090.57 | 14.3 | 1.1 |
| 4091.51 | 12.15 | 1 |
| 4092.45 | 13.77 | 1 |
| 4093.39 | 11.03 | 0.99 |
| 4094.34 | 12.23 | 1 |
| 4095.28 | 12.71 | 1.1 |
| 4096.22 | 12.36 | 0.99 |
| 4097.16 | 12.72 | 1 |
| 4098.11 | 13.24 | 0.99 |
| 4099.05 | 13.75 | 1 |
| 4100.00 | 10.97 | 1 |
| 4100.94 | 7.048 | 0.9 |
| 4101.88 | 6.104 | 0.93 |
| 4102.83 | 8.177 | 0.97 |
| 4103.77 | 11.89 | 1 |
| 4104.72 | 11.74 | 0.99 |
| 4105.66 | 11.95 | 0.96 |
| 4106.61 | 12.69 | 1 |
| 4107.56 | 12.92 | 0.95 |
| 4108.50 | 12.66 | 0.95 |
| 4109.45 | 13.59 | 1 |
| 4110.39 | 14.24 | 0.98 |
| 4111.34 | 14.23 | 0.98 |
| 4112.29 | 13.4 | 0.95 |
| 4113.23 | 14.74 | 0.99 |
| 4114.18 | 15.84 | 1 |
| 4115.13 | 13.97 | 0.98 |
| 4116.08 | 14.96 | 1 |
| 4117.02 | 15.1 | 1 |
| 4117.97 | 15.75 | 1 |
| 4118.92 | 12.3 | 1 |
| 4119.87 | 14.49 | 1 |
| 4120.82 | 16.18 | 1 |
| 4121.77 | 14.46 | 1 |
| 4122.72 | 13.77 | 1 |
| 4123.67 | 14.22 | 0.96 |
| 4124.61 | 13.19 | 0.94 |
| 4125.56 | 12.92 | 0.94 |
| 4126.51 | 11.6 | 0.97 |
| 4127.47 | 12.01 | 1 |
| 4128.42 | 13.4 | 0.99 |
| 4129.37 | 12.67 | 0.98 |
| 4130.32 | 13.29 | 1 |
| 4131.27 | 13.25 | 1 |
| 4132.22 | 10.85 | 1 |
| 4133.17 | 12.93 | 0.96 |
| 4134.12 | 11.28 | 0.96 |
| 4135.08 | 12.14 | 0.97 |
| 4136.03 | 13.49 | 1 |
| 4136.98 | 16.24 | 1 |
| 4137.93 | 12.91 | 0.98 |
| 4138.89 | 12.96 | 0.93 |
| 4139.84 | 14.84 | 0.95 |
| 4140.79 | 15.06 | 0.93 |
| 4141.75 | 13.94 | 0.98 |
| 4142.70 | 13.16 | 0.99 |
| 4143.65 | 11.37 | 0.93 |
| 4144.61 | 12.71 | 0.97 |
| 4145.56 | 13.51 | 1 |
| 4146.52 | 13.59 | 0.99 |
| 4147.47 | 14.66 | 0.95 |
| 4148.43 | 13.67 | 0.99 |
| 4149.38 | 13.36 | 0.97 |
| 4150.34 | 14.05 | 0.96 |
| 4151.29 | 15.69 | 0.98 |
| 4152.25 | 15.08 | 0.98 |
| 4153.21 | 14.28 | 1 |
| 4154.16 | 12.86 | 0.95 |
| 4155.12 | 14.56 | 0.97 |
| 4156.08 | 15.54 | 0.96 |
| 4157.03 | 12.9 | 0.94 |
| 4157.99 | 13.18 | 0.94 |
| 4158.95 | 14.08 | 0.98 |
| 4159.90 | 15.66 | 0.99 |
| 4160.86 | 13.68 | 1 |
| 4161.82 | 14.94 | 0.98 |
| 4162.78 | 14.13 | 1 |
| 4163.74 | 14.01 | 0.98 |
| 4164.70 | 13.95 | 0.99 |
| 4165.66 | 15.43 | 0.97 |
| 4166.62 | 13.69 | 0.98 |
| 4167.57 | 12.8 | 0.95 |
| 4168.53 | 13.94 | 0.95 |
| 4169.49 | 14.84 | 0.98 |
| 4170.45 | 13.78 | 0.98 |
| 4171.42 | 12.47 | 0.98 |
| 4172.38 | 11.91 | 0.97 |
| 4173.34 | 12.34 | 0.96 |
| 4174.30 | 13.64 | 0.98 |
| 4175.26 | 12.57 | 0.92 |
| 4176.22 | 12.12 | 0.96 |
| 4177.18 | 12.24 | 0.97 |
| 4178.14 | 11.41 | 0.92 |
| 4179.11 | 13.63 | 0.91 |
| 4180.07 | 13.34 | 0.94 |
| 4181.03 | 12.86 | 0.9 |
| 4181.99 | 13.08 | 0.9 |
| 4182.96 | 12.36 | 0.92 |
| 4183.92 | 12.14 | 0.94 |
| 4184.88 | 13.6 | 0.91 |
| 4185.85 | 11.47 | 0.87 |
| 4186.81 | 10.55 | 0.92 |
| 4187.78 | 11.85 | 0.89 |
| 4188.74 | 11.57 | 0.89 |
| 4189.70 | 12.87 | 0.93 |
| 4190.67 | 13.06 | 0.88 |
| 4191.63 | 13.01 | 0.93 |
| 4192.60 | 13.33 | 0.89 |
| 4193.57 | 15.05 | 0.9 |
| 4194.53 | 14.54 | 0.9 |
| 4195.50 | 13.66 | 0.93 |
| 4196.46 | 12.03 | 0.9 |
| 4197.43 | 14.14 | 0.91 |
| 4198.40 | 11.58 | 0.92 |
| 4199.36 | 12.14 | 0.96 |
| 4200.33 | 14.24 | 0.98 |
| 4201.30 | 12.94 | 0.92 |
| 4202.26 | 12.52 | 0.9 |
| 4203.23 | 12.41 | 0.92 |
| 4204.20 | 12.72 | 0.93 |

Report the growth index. 0.91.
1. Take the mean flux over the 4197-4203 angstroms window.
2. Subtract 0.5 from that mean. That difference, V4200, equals 12.4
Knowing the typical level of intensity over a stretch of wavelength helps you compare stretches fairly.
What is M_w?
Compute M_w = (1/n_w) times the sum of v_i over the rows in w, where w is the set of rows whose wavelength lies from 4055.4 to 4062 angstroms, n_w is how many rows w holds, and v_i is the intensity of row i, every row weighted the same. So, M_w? 12.9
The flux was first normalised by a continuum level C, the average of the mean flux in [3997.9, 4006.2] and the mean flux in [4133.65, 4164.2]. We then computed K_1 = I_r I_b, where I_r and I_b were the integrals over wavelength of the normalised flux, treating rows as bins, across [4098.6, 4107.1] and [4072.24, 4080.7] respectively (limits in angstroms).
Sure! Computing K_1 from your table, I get 50.6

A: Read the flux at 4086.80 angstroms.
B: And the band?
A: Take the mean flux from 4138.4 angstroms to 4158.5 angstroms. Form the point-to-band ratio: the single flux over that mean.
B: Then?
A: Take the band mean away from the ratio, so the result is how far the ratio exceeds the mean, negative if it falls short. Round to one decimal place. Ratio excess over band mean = -13.0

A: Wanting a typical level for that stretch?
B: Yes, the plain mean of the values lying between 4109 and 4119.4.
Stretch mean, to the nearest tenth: 14.4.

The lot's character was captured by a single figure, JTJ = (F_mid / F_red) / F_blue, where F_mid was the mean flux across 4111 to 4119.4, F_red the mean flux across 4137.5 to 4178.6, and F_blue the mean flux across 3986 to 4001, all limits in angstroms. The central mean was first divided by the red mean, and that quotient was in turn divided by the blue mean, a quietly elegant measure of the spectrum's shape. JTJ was 0.083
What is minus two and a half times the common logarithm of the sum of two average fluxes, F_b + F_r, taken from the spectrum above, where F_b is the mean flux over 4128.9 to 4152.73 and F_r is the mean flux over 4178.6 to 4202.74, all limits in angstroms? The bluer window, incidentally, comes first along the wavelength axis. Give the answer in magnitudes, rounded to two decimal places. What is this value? -3.55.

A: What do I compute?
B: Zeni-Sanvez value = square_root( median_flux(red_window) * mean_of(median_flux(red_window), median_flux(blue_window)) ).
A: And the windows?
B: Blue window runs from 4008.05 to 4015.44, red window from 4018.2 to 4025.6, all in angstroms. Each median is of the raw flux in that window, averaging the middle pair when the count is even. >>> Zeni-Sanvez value 13.3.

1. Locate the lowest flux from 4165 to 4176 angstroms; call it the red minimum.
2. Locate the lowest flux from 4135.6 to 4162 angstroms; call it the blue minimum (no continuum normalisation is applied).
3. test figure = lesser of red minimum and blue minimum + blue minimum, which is 22.7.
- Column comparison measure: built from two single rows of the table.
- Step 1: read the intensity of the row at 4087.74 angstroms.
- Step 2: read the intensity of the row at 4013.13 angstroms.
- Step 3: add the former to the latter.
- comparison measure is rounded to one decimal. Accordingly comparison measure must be 28.8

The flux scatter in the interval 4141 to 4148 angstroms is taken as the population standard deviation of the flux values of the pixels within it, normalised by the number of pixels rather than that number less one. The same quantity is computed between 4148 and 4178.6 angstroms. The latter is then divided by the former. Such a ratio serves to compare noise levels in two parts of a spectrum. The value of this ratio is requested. 1.2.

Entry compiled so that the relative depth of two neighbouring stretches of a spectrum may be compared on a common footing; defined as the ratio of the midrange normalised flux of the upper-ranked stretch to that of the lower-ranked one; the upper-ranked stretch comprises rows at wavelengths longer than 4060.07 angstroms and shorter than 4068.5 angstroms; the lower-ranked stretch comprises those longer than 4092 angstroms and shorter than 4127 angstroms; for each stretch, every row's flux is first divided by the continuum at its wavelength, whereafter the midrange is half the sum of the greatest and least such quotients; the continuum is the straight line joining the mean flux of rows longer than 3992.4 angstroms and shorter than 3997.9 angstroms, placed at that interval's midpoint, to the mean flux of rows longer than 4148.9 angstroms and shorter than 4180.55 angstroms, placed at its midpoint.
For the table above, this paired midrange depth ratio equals 1.11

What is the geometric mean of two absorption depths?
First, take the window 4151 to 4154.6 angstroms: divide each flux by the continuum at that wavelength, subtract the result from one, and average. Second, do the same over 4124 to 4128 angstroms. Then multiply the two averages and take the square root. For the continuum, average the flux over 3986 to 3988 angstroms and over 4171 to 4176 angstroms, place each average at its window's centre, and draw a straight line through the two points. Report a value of 0.09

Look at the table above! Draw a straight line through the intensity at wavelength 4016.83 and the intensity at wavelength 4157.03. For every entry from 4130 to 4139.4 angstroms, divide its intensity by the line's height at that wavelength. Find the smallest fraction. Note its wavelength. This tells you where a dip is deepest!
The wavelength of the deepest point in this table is 4132.22 angstroms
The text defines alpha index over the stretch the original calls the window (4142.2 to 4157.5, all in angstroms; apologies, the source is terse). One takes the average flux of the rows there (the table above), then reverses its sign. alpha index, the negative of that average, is -13.8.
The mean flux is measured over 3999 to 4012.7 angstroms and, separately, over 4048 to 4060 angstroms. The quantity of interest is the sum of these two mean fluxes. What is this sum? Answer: 27.1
